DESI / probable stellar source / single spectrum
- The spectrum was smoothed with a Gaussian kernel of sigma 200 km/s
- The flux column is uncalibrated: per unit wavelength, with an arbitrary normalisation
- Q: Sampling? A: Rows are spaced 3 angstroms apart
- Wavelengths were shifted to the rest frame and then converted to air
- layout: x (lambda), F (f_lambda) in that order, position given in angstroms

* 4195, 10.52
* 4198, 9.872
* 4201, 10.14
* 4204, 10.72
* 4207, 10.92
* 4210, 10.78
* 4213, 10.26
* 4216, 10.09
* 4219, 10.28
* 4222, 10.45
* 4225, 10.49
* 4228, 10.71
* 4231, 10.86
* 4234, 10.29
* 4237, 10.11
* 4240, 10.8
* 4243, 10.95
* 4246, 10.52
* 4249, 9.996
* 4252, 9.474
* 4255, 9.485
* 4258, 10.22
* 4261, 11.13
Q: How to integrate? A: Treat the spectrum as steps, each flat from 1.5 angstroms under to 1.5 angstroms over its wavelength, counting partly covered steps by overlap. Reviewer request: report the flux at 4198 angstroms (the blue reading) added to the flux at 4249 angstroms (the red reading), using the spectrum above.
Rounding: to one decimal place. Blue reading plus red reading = 19.9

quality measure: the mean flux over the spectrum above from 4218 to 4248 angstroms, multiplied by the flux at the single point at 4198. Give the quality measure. 104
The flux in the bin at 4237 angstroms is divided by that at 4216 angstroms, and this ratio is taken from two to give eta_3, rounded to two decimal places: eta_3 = 1.00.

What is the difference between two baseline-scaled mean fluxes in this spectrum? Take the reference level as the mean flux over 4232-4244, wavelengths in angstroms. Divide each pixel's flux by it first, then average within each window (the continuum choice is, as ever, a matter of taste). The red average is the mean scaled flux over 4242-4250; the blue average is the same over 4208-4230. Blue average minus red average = 0.00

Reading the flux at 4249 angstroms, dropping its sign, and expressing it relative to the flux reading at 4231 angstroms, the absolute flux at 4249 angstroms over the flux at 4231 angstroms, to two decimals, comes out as 0.92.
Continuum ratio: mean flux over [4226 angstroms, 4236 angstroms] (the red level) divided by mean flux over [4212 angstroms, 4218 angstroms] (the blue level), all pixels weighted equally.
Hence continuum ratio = 1.04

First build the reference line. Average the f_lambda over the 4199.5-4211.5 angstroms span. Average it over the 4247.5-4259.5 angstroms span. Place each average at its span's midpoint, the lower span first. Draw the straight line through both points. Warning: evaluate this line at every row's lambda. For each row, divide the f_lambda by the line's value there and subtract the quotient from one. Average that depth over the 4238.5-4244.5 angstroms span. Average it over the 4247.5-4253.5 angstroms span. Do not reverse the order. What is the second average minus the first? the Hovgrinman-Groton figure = 0.10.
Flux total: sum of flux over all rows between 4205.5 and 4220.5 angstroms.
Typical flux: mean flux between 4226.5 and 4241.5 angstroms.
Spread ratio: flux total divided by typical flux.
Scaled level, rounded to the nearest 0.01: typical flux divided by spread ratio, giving 2.13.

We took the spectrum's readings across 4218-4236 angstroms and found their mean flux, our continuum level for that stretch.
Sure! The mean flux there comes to 10.5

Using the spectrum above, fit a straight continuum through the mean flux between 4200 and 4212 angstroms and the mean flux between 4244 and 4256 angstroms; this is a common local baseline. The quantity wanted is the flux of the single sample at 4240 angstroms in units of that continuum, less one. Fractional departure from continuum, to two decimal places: 0.07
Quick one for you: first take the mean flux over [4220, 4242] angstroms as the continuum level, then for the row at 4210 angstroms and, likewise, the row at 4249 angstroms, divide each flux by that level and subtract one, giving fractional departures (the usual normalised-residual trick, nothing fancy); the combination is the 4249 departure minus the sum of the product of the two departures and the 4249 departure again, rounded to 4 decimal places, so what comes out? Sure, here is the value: 0.0012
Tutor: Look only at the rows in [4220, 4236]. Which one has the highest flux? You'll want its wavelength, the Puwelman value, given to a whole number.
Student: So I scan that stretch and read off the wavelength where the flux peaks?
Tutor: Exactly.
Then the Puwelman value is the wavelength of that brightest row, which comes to 4231 angstroms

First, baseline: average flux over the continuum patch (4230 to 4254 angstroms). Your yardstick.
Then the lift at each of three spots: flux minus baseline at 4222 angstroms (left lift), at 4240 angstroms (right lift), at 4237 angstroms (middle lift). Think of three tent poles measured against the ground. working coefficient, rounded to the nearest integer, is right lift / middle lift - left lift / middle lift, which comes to -1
